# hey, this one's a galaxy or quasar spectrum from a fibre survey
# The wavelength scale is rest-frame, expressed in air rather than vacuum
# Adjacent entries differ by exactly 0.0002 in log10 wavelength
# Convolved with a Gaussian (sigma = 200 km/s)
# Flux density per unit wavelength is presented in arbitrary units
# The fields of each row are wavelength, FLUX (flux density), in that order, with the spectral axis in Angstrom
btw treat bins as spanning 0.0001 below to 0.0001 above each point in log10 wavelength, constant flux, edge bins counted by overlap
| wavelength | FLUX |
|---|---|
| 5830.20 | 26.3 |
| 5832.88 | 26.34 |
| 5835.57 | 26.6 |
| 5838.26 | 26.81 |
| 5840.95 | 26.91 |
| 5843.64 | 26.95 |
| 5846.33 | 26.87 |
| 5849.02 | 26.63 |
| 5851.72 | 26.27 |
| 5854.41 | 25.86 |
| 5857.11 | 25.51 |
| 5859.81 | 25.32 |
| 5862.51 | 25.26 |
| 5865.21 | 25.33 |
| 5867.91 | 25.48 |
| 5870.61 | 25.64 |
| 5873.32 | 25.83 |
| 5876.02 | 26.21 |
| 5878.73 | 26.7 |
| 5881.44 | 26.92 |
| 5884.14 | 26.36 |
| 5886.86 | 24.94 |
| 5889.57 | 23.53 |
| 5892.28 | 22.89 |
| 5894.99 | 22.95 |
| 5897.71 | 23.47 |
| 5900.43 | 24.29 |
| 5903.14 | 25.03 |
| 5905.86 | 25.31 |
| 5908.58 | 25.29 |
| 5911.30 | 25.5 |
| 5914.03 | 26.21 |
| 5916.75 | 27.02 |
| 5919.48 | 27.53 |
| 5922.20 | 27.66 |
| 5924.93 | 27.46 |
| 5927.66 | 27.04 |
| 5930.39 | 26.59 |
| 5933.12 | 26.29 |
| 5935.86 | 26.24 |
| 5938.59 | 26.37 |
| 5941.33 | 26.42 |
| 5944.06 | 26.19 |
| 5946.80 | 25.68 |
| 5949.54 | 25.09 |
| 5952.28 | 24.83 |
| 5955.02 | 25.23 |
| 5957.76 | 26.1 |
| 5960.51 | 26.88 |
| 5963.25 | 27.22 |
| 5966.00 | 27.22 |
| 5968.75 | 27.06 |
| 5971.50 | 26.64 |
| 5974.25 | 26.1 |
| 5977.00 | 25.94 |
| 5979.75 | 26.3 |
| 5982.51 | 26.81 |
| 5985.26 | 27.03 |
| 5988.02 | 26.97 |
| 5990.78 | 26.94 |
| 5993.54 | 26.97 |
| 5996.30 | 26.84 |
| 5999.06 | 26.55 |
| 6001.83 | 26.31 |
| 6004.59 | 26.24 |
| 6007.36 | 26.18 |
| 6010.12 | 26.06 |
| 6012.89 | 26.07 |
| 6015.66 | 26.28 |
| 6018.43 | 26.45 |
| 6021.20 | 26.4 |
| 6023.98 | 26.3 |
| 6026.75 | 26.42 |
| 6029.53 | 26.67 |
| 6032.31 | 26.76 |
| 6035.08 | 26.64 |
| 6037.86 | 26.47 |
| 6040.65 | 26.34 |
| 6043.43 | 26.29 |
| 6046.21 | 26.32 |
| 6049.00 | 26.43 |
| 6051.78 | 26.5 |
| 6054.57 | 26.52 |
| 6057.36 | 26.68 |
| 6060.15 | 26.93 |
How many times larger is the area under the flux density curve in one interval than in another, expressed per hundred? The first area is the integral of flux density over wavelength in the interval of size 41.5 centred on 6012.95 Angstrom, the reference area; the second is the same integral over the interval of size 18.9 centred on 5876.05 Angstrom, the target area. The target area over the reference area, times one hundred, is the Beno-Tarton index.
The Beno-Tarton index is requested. 45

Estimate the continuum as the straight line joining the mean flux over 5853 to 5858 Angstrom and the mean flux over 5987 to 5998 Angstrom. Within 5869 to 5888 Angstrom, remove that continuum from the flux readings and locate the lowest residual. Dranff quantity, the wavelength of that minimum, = 5886.86 Angstrom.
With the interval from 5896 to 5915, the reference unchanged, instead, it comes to 5897.71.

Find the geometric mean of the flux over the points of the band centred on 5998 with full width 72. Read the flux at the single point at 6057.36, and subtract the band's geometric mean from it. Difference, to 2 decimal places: 0.12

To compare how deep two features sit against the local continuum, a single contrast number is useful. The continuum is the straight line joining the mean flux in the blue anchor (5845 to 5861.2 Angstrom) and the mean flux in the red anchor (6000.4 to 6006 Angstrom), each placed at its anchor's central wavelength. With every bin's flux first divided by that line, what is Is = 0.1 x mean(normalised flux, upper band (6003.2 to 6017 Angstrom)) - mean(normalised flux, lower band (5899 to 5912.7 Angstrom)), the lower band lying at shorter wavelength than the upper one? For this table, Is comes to -0.860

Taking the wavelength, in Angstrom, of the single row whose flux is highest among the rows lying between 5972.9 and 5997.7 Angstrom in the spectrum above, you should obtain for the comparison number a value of 5985.26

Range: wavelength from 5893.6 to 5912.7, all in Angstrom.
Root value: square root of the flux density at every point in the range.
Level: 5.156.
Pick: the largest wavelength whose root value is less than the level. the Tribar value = 5911.30 Angstrom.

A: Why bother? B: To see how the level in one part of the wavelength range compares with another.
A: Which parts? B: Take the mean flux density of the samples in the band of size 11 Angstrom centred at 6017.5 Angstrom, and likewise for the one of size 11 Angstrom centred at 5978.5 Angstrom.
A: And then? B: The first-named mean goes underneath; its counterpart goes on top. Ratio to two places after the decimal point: 1.00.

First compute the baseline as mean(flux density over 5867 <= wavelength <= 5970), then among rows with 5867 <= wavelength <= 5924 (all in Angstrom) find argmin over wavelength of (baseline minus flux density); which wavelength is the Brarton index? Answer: 5922.20 Angstrom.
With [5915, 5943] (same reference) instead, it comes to 5922.20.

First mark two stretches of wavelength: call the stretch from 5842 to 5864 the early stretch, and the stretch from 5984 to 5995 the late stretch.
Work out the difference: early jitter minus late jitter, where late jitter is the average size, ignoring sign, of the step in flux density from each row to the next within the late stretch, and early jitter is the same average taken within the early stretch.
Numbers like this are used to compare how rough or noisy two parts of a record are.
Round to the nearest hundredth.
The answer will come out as 0.20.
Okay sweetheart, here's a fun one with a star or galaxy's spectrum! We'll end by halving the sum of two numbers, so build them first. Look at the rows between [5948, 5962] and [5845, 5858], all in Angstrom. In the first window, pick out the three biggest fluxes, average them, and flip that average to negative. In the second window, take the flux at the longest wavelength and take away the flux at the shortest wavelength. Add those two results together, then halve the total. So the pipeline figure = -13.7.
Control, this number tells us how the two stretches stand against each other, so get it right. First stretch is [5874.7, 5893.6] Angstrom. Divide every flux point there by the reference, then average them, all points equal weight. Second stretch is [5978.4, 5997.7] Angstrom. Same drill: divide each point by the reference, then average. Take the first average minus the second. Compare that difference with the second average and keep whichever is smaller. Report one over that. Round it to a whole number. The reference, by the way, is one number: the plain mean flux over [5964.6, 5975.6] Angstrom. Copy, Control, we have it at -18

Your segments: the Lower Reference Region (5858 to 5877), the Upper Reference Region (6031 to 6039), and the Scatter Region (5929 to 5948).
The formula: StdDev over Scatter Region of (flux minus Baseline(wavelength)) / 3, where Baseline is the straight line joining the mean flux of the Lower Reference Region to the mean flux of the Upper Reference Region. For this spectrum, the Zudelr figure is 0.10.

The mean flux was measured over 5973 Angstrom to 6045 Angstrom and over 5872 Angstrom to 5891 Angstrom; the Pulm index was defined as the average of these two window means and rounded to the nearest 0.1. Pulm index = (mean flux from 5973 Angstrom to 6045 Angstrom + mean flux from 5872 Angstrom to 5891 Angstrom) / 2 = 26.1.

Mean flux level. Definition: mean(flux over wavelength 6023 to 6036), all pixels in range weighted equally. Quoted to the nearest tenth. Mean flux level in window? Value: 26.6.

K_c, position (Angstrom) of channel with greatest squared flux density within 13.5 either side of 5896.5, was 5884.14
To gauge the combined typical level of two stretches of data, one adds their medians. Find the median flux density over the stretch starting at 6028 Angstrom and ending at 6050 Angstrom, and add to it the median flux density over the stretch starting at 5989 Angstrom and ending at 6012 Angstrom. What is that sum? 52.9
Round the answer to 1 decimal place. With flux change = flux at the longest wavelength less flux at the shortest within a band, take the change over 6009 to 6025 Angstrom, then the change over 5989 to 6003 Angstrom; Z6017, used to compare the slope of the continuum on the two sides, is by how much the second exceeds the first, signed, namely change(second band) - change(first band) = -0.9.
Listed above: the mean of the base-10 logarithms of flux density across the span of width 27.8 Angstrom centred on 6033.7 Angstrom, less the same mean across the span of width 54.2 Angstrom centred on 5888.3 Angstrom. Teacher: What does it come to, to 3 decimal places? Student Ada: 0.022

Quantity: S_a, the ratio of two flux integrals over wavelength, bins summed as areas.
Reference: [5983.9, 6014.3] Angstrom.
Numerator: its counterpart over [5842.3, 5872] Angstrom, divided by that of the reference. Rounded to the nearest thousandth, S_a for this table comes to 0.953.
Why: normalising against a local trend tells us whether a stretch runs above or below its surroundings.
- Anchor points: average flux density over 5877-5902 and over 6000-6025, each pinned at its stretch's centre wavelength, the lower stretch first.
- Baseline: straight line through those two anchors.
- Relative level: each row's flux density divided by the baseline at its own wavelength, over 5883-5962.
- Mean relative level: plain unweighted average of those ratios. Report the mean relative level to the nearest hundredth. 1.02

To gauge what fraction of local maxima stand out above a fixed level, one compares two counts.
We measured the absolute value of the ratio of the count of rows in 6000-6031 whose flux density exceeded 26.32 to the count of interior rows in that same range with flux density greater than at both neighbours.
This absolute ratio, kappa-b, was 4.0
